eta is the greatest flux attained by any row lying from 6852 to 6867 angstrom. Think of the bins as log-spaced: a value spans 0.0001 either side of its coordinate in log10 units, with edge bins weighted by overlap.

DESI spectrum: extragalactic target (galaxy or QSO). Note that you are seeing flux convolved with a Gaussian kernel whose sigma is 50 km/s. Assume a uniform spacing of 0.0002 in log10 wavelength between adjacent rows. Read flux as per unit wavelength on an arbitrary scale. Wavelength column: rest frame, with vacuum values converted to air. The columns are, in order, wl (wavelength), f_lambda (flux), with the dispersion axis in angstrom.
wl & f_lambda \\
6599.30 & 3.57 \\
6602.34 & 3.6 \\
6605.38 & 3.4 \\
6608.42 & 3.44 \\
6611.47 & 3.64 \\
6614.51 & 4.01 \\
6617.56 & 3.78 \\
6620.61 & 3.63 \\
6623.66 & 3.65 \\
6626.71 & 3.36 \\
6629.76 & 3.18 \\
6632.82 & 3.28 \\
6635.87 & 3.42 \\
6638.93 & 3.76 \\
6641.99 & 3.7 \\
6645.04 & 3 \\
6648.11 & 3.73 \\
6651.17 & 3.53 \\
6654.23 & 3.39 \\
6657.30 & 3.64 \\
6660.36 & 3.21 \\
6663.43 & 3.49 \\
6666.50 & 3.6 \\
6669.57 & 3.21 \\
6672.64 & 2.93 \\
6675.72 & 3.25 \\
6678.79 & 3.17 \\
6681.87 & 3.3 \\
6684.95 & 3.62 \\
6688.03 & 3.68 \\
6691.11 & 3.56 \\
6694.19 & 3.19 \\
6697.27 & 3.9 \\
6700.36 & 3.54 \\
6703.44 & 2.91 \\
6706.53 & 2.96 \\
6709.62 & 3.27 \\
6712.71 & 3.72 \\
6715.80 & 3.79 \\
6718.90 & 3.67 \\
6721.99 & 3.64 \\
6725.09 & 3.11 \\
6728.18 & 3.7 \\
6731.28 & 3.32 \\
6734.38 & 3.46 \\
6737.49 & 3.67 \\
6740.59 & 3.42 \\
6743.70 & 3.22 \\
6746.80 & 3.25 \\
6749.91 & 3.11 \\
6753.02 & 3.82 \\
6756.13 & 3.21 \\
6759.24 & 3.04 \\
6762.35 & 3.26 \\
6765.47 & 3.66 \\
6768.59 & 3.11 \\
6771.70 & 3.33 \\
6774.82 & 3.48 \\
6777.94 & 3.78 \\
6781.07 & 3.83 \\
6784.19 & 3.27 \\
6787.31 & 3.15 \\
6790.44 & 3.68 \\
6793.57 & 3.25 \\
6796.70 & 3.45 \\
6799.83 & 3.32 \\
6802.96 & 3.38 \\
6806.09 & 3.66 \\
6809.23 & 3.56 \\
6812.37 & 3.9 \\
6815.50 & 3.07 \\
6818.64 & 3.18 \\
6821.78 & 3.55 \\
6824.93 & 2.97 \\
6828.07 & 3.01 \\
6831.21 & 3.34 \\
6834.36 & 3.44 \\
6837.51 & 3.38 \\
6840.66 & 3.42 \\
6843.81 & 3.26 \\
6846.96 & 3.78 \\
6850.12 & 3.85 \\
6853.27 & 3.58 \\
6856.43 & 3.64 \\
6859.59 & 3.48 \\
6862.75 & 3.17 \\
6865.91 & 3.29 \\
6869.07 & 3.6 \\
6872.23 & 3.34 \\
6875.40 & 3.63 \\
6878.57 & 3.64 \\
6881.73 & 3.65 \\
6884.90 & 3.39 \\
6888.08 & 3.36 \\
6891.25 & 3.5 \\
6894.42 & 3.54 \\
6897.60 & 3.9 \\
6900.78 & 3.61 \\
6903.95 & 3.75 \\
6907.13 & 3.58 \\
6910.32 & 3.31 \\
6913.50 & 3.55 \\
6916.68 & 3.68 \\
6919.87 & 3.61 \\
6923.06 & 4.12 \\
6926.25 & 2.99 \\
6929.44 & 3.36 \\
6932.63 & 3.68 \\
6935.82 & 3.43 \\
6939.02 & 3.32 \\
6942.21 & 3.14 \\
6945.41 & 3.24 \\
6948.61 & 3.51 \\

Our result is 3.64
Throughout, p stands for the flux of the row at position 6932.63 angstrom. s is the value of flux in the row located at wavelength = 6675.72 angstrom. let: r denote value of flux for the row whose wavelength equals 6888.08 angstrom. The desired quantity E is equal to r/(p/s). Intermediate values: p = 3.68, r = 3.36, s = 3.25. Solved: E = 3.0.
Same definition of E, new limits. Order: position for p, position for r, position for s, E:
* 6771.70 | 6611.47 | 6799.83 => 3.6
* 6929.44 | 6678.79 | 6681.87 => 3.1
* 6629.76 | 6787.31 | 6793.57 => 3.2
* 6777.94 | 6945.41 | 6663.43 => 3.0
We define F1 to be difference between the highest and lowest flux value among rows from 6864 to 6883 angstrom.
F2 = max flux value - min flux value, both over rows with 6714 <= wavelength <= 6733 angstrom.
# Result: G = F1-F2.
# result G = -0.32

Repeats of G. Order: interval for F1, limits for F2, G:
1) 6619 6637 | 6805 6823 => -0.36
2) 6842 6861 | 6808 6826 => -0.34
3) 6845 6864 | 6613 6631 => -0.15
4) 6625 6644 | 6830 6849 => 0.06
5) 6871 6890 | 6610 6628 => -0.34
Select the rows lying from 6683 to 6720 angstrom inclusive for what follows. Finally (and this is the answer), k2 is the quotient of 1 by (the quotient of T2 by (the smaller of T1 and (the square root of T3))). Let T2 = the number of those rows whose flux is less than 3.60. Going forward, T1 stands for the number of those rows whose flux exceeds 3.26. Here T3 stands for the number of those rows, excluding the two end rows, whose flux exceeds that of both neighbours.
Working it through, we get 0.289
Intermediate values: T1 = 9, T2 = 6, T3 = 3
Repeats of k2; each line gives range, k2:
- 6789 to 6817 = 0.289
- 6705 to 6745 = 0.247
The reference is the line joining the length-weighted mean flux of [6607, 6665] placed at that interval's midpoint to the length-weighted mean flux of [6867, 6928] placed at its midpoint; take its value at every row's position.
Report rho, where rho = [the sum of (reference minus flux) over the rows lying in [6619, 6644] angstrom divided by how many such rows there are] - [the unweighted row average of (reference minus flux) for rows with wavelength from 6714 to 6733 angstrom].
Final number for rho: 0.02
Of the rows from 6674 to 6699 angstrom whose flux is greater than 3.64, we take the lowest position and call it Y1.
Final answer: 6688.03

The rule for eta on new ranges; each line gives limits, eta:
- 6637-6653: 3.76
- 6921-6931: 4.12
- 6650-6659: 3.64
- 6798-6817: 3.9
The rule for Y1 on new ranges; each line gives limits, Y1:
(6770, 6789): 6777.94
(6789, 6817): 6790.44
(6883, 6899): 6897.60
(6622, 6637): 6623.66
